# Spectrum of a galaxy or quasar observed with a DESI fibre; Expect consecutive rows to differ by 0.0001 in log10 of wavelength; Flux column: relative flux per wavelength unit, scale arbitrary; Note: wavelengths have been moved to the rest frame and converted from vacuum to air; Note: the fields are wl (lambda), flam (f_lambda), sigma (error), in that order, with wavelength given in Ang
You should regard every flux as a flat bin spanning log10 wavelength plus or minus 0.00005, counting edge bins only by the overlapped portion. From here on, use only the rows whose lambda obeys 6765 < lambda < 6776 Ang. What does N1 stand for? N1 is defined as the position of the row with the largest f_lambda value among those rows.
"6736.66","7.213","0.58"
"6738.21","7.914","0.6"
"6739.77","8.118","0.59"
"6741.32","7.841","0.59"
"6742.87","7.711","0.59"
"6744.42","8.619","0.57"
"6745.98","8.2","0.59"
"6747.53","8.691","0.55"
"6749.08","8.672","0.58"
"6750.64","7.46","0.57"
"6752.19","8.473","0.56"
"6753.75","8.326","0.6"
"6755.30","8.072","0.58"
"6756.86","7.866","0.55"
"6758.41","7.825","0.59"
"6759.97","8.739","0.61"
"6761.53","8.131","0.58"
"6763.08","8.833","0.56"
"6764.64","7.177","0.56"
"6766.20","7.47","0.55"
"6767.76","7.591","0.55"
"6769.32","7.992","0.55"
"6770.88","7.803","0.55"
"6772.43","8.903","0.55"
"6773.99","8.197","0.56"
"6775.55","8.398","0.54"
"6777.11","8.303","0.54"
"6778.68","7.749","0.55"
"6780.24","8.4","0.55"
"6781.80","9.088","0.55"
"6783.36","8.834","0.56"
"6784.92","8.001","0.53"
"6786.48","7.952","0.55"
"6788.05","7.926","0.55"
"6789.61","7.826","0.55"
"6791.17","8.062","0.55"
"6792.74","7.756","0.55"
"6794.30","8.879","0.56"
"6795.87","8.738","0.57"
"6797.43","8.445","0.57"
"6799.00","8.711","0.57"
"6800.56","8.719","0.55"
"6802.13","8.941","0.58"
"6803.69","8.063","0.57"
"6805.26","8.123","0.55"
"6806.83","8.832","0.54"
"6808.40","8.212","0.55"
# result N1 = 6772.43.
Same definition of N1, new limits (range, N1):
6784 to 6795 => 6794.30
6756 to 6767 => 6763.08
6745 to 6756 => 6747.53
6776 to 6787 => 6781.80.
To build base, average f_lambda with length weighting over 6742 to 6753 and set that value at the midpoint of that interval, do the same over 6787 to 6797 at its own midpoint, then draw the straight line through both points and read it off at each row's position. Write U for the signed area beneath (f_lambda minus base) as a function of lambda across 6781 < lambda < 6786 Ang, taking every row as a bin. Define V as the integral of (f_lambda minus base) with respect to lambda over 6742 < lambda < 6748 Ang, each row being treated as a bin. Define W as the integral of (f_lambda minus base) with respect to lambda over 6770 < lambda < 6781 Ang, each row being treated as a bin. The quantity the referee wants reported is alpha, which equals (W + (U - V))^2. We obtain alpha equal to 4.6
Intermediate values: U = 1.9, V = 0.11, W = 0.3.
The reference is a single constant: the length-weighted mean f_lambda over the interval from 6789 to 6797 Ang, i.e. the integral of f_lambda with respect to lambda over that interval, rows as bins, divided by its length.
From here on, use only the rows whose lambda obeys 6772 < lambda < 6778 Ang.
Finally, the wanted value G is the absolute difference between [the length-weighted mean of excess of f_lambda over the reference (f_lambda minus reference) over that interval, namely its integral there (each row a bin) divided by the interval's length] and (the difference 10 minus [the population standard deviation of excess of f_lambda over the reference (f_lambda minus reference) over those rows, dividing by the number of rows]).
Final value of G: 9.59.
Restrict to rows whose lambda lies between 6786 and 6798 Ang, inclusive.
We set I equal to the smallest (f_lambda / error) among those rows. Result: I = 14.1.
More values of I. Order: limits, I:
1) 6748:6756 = 13.1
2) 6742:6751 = 13.1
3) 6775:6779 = 14.1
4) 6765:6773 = 13.6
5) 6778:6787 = 14.1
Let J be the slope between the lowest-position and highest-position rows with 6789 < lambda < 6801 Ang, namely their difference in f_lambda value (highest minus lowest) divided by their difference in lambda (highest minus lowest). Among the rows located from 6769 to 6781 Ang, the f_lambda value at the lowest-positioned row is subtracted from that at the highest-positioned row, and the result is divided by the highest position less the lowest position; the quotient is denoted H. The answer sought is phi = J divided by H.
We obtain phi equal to 2.18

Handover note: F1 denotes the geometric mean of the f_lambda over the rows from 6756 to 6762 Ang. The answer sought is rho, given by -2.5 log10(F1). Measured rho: -2.28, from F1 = 8.13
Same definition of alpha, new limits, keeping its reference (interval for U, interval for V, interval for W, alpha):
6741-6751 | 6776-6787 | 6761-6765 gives 5.3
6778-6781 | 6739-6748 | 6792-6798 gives 3.8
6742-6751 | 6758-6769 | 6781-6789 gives 16.1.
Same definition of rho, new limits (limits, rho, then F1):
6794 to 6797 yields -2.36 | 8.81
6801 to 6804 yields -2.32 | 8.49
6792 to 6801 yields -2.33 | 8.53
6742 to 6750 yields -2.31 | 8.37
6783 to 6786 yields -2.31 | 8.41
